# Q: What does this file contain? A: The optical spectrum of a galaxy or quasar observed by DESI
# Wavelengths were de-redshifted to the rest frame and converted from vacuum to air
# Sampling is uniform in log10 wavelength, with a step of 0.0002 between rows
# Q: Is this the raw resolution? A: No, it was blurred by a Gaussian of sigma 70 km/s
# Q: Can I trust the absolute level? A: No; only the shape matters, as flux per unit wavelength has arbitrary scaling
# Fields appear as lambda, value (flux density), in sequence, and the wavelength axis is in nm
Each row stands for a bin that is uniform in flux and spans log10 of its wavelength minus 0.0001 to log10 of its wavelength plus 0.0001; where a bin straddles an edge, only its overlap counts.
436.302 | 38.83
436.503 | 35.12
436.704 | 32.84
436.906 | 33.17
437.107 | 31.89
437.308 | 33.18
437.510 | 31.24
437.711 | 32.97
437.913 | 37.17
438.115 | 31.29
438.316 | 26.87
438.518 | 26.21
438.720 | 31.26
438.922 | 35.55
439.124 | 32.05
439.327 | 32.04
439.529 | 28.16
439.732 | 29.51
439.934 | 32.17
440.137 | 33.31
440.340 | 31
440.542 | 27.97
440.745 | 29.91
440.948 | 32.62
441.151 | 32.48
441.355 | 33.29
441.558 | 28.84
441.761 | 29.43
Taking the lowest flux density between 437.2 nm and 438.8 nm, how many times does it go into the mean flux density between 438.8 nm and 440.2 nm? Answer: 1.21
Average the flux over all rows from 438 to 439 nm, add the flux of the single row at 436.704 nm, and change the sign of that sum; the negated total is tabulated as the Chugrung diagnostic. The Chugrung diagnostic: -63.1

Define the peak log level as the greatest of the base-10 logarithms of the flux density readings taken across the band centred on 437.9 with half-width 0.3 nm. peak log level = 1.57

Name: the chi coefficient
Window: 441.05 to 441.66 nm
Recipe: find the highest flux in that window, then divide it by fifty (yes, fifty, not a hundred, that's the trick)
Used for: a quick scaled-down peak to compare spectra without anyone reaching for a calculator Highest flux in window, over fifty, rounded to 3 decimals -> 0.666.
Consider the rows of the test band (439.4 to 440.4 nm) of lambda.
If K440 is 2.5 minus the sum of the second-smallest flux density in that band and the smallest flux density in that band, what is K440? -55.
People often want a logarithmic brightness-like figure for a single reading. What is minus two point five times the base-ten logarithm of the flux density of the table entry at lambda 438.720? -3.74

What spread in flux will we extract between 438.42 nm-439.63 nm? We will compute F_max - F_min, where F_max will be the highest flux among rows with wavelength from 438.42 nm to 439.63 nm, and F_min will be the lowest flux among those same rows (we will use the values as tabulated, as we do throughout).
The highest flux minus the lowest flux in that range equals 9.3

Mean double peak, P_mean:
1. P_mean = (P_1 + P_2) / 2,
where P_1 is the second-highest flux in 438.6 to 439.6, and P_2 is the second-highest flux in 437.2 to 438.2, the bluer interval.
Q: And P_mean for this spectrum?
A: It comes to 32.6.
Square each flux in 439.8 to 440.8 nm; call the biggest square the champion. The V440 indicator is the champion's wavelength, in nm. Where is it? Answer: 440.137 nm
